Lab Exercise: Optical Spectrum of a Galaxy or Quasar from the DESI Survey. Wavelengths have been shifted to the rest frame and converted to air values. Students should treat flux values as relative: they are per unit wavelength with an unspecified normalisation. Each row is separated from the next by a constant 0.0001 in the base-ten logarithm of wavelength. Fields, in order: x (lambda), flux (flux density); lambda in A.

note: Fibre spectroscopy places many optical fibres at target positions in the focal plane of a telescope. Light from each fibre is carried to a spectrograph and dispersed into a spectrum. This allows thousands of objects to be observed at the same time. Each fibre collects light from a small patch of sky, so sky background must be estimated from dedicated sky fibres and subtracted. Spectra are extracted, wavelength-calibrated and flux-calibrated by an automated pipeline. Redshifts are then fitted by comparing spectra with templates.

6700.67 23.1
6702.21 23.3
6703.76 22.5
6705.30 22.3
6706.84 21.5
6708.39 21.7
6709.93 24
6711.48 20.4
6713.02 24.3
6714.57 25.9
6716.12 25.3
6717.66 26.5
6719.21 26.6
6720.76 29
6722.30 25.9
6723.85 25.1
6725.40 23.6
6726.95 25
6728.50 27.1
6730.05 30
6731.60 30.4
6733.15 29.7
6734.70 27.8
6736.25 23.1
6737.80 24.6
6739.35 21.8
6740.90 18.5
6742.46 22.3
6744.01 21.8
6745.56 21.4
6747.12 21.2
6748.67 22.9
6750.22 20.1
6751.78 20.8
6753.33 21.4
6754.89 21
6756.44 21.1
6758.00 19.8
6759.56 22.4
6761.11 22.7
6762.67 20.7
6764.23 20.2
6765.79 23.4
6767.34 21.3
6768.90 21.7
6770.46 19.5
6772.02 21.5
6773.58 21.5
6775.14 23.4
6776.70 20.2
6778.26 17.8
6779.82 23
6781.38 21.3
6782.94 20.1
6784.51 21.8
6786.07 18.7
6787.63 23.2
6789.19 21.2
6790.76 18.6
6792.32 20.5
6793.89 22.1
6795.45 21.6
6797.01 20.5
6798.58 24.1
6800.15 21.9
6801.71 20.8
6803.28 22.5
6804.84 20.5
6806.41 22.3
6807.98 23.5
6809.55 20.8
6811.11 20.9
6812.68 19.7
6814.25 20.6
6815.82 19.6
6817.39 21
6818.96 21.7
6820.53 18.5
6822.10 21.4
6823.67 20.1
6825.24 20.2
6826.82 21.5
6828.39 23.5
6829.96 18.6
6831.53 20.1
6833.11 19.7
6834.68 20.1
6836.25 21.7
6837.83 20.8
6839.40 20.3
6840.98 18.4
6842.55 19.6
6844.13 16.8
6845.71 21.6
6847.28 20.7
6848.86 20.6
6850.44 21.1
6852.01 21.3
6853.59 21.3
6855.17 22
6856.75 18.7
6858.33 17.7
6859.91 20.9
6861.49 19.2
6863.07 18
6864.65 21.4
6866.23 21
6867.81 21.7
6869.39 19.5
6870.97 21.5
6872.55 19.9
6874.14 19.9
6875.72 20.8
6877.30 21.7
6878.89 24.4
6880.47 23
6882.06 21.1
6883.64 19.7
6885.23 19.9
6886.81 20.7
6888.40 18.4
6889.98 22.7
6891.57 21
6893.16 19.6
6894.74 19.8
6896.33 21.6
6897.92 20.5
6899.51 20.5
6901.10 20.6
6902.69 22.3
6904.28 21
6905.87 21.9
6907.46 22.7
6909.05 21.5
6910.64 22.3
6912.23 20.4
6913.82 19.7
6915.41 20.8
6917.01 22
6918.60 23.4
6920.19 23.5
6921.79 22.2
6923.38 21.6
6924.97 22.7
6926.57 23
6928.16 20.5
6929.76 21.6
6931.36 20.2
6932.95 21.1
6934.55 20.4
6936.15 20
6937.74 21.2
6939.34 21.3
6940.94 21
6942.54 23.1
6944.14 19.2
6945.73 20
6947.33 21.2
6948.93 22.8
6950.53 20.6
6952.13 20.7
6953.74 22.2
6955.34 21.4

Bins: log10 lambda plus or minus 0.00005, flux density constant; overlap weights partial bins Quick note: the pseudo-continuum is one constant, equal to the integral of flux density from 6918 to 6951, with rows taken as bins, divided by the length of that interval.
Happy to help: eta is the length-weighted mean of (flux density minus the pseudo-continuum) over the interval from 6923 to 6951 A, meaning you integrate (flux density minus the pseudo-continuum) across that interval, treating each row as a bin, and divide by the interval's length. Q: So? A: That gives -0.26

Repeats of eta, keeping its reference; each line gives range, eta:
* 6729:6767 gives 1.43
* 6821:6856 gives -0.96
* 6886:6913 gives -0.43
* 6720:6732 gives 5.45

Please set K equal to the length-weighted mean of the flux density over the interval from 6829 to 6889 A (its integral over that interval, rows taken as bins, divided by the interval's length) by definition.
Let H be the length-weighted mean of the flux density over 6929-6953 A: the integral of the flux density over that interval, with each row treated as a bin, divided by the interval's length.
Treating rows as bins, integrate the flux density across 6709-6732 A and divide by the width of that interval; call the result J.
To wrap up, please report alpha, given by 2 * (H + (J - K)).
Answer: 53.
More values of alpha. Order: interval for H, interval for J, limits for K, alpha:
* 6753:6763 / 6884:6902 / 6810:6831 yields 42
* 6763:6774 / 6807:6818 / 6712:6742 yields 33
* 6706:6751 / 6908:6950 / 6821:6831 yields 50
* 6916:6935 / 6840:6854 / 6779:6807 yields 41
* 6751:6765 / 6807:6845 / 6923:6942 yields 41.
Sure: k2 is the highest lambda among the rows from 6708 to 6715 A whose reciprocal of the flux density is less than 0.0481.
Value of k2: 6714.57 A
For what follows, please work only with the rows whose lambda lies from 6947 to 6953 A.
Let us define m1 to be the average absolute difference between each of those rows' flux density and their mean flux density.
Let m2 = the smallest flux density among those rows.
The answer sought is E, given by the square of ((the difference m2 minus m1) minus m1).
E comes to 366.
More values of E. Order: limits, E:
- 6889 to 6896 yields 305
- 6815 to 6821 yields 262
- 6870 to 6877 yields 348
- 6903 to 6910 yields 398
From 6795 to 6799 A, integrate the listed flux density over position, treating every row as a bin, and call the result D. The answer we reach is 88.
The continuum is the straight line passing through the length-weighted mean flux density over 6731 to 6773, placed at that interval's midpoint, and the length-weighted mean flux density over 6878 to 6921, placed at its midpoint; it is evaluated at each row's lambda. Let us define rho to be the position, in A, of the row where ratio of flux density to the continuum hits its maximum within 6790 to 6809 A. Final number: 6798.58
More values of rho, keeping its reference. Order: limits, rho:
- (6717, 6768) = 6731.60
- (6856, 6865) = 6864.65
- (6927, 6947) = 6942.54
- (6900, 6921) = 6920.19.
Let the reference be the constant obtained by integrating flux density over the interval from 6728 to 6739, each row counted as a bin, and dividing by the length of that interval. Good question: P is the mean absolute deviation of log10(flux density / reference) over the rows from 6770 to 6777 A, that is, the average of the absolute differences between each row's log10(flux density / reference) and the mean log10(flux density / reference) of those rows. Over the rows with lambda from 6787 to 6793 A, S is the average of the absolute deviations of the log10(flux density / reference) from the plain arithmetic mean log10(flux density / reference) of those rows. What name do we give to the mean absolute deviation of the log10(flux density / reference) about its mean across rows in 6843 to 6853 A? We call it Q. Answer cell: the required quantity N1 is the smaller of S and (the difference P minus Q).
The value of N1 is -0.005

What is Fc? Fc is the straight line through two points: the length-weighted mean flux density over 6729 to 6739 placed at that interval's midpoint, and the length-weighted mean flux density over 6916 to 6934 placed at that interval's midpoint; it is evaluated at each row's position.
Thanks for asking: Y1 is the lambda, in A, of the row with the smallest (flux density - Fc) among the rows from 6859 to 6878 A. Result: 6863.07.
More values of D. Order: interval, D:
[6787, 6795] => 169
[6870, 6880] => 214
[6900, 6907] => 150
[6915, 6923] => 179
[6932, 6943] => 232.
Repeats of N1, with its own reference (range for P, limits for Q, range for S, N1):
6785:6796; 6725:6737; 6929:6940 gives -0.011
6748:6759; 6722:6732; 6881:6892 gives -0.020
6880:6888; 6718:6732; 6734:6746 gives -0.012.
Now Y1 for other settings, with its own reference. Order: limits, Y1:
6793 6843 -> 6820.53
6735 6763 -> 6740.90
